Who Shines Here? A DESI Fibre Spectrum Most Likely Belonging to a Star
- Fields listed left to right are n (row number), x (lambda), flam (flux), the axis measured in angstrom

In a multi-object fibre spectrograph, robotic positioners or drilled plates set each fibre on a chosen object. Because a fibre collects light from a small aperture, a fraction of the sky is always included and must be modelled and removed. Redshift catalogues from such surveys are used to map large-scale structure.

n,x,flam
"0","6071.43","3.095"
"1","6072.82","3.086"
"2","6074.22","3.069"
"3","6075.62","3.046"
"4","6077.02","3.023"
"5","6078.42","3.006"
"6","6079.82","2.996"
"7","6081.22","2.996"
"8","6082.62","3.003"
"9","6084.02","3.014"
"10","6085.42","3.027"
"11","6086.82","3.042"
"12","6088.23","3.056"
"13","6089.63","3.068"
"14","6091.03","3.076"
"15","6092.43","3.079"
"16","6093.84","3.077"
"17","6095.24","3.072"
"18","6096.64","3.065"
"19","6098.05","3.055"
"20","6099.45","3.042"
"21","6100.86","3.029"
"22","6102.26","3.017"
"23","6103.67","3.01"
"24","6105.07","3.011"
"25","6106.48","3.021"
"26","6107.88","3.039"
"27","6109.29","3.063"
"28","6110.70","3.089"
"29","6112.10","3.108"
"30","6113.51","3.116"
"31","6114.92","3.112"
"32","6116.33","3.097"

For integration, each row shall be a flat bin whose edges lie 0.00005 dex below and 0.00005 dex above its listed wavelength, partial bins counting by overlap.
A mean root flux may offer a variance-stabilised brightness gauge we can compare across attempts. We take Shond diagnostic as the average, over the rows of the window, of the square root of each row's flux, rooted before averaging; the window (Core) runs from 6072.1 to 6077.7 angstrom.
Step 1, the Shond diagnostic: 1.75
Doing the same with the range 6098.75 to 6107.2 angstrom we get 1.74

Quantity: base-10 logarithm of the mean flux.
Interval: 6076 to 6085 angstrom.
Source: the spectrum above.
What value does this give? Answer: 0.478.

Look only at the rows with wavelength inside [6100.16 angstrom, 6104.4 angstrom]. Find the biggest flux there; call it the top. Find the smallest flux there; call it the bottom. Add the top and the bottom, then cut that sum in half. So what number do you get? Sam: 3.02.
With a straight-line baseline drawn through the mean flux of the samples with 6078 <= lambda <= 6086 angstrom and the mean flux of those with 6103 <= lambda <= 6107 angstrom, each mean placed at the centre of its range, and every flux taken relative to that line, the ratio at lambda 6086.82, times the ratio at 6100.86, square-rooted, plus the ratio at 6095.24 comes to 2.03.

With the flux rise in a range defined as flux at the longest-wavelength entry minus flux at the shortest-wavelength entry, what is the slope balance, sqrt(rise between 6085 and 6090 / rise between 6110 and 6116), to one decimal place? 1.3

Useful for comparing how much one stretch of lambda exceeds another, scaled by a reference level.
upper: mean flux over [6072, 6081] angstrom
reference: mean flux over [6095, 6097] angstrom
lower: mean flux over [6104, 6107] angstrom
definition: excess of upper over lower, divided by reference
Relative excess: 0.007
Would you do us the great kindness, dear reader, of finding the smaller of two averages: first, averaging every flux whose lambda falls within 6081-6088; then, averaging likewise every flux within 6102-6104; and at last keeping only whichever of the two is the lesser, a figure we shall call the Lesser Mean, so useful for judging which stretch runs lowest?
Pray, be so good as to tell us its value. 3.01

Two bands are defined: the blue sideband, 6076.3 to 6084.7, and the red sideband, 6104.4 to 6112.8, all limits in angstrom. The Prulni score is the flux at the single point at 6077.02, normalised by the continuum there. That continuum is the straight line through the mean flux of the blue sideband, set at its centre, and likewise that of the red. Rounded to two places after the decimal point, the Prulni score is 1.01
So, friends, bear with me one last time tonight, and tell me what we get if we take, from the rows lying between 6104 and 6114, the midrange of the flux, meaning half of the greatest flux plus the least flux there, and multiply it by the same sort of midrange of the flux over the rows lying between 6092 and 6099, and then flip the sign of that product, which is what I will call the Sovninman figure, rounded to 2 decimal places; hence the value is -9.40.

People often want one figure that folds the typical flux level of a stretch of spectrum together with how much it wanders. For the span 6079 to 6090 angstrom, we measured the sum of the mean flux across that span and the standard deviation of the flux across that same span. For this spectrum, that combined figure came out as 3.05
